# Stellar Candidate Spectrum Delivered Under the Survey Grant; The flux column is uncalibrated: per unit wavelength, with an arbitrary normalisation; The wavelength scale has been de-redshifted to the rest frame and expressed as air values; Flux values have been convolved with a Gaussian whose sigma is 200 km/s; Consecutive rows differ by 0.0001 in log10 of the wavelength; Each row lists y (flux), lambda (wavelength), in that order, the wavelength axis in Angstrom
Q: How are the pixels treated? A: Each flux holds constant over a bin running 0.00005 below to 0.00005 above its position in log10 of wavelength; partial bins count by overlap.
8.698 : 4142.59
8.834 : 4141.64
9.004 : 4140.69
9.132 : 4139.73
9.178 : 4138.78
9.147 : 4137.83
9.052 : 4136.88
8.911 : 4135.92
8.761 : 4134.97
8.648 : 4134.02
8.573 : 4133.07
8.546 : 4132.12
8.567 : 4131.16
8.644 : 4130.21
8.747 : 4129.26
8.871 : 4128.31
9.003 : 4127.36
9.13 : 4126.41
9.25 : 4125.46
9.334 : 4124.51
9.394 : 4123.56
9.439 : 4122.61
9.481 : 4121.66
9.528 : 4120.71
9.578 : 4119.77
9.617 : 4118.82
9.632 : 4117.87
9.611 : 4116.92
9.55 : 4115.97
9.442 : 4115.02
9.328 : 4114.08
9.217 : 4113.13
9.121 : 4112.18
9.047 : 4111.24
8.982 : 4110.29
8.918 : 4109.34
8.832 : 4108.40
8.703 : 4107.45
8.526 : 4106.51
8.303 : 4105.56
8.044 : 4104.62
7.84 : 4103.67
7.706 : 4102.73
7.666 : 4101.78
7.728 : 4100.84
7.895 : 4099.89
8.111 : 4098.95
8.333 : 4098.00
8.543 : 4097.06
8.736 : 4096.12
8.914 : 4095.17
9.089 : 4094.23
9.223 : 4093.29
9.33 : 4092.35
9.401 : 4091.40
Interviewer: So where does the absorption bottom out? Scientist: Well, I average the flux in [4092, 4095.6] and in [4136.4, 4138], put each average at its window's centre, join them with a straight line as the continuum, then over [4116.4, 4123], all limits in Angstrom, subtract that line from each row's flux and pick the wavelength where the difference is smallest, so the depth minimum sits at 4122.61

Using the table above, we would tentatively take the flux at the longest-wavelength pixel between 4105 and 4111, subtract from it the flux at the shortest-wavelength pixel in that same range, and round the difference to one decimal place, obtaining 0.7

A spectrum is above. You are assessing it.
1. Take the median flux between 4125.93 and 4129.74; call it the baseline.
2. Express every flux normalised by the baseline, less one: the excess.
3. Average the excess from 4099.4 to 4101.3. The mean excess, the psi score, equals -0.13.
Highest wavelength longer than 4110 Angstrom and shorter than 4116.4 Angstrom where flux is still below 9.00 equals 4110.29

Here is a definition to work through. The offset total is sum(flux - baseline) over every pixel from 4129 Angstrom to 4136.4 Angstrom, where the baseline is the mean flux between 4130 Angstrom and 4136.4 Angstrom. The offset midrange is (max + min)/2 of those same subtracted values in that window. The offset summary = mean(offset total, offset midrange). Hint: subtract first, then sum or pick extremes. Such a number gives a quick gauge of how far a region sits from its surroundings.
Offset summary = 0.1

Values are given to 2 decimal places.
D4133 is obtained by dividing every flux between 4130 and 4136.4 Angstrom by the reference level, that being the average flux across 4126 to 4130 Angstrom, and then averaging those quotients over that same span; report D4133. 0.97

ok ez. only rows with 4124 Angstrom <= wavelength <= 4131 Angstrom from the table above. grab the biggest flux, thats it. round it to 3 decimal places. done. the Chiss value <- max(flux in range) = 9.334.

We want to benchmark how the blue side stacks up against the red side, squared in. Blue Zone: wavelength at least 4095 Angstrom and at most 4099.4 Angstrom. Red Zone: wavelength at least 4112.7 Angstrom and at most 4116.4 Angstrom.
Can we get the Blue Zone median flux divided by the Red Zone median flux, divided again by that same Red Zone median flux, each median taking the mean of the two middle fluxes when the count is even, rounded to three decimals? 0.097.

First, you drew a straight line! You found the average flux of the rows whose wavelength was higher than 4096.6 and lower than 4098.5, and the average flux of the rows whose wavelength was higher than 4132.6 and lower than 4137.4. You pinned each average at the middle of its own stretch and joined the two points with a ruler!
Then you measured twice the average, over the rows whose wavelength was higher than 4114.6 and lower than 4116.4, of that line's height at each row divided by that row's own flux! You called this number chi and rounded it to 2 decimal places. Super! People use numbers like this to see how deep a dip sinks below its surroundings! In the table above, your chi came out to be 1.81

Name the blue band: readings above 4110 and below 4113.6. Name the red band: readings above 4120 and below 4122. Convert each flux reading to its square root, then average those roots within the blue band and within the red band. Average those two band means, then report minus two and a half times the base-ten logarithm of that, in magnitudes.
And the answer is -1.21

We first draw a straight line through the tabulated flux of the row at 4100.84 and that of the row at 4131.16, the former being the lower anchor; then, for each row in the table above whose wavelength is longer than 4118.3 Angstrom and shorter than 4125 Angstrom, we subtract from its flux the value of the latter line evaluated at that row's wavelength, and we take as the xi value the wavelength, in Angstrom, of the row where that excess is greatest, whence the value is 4118.82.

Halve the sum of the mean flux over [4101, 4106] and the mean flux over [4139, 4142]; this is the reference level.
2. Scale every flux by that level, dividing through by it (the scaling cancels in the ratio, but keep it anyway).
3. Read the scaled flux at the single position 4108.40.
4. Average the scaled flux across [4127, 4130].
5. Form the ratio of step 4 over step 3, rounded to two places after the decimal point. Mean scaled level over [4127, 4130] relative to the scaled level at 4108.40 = 1.00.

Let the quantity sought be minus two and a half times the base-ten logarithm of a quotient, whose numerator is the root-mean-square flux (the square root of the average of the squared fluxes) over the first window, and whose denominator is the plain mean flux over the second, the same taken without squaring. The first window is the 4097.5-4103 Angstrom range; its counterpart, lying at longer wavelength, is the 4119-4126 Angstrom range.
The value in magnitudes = 0.19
